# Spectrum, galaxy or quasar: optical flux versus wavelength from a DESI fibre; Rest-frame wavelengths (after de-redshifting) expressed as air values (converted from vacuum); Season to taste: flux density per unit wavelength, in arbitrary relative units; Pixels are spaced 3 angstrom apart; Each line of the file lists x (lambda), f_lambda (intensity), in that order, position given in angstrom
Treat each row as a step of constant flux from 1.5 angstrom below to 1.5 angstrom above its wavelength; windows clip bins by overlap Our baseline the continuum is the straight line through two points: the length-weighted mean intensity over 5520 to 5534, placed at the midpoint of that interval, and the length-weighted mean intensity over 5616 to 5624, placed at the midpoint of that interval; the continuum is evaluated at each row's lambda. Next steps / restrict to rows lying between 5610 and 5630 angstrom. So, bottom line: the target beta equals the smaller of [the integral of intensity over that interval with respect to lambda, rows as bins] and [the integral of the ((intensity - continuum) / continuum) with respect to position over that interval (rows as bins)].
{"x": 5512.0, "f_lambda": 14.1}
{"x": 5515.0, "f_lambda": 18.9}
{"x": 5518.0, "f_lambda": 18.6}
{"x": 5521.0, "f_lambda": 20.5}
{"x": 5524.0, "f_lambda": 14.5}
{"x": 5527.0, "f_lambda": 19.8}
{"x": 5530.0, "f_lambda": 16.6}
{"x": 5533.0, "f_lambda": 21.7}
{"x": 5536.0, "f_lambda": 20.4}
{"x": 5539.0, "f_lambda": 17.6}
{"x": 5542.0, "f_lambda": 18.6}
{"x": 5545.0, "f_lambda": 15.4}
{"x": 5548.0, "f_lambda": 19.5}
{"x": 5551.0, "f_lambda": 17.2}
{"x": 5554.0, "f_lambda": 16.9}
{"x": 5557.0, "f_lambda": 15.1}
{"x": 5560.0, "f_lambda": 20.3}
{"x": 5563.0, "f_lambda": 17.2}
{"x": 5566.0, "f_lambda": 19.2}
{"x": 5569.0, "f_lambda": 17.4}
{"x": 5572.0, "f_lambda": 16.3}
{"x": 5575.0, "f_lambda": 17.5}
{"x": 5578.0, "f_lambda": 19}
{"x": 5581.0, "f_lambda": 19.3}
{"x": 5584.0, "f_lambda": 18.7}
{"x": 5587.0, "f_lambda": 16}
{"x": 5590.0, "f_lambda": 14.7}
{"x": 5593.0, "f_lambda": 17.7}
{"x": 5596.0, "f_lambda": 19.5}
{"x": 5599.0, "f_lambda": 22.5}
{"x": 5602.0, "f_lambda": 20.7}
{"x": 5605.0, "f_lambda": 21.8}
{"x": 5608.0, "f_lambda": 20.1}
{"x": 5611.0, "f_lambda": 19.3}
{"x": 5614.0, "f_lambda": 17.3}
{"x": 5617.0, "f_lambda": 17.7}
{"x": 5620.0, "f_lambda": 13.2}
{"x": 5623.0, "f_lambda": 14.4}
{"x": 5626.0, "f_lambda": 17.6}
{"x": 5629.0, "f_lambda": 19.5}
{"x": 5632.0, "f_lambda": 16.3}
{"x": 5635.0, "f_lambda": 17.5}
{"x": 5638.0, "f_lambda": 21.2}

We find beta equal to 2.5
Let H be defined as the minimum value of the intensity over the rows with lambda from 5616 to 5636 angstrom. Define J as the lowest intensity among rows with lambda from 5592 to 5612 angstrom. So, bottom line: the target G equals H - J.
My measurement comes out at -4.5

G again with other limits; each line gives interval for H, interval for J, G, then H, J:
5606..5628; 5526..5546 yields -2.2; 13.2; 15.4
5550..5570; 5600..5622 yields 1.9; 15.1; 13.2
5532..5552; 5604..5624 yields 2.2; 15.4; 13.2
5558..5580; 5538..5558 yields 1.2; 16.3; 15.1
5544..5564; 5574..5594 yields 0.4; 15.1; 14.7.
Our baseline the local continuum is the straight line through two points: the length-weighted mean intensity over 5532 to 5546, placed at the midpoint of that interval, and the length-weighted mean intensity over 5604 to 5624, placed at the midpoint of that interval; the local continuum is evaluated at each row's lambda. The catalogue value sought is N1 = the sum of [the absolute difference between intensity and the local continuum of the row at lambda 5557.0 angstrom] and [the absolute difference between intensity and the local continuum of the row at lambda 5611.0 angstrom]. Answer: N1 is 5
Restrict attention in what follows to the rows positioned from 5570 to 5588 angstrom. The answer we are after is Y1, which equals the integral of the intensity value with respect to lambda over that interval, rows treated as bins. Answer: 321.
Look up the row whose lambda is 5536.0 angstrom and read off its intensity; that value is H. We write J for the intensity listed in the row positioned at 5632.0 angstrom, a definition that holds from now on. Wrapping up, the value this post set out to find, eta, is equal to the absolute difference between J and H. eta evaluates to 4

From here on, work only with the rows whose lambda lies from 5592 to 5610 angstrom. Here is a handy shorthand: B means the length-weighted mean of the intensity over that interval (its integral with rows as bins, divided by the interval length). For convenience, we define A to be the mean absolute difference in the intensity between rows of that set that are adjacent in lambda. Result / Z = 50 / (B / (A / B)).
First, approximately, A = 1.9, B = 20.4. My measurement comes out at 0.23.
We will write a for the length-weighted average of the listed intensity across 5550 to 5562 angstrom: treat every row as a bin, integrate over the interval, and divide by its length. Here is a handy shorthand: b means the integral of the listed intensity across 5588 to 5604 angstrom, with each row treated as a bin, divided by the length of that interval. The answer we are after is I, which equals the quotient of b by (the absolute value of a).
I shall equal 1.09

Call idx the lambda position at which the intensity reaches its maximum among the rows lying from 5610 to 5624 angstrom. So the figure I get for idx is 5611.0 angstrom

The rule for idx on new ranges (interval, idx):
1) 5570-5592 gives 5581.0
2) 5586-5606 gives 5599.0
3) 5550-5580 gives 5560.0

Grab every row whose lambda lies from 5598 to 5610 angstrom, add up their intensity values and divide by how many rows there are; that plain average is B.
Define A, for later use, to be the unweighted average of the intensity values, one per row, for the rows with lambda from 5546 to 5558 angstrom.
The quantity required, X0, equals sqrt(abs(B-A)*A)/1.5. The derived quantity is 5.6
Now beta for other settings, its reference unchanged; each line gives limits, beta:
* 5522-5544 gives 0.3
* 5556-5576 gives 0.8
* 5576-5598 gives 2.4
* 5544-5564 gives 0.0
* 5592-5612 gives 6.0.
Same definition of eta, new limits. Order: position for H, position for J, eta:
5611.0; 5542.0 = 1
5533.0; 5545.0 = 6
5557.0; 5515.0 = 4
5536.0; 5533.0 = 1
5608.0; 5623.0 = 6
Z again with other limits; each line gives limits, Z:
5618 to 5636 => 0.40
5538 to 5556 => 0.36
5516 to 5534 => 0.63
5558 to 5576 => 0.29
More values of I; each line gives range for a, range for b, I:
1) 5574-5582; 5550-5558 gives 0.88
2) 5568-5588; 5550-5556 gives 0.95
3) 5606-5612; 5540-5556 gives 0.88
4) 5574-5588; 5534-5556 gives 0.99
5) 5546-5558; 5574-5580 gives 1.07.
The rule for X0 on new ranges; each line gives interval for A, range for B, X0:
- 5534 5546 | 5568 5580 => 1.9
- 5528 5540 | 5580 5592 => 4.0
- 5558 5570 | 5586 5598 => 3.6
